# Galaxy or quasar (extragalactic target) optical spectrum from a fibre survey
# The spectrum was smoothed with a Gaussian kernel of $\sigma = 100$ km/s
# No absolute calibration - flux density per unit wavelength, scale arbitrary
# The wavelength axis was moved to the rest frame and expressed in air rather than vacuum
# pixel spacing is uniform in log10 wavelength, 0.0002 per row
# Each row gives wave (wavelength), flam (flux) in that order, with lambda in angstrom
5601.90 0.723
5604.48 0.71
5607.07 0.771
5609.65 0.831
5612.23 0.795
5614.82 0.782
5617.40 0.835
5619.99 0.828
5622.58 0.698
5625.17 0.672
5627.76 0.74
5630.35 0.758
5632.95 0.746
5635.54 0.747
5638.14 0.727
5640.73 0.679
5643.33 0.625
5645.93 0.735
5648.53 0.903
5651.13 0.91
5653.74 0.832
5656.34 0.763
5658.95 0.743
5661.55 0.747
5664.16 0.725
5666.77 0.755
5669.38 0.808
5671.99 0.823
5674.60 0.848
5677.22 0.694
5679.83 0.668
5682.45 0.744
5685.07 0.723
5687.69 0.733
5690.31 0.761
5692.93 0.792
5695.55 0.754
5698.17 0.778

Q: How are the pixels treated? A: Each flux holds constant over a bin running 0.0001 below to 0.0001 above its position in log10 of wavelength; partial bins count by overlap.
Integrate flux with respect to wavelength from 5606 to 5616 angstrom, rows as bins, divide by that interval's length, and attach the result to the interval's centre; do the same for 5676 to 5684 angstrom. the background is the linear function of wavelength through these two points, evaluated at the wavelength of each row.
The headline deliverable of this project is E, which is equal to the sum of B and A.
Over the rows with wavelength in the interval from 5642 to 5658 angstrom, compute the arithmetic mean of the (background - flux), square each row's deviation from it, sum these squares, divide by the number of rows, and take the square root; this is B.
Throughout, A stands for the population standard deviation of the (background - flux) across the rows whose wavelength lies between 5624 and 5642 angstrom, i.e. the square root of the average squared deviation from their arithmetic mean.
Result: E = 0.14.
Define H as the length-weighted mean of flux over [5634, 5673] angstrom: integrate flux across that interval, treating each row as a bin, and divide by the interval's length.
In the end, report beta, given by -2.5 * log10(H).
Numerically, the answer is 0.287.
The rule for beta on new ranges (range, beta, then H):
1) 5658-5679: 0.289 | 0.766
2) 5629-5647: 0.362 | 0.717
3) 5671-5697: 0.308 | 0.753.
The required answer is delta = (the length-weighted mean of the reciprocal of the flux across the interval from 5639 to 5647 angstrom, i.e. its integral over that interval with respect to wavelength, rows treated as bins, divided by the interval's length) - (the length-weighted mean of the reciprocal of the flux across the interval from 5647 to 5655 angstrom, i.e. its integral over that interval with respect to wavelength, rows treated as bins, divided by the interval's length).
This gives 0.33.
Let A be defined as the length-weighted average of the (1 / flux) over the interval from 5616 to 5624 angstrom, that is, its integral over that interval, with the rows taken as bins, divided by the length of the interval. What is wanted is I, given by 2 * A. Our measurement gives 2.57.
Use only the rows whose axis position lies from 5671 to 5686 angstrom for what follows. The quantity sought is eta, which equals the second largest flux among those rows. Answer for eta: 0.823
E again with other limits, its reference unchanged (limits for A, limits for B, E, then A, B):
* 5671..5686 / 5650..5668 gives 0.12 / 0.06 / 0.055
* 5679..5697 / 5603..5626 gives 0.10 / 0.04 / 0.057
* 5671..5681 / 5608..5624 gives 0.12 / 0.07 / 0.045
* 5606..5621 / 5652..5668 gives 0.06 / 0.03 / 0.030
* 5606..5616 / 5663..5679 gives 0.08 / 0.02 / 0.056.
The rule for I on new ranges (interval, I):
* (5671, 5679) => 2.59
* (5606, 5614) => 2.51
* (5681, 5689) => 2.73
